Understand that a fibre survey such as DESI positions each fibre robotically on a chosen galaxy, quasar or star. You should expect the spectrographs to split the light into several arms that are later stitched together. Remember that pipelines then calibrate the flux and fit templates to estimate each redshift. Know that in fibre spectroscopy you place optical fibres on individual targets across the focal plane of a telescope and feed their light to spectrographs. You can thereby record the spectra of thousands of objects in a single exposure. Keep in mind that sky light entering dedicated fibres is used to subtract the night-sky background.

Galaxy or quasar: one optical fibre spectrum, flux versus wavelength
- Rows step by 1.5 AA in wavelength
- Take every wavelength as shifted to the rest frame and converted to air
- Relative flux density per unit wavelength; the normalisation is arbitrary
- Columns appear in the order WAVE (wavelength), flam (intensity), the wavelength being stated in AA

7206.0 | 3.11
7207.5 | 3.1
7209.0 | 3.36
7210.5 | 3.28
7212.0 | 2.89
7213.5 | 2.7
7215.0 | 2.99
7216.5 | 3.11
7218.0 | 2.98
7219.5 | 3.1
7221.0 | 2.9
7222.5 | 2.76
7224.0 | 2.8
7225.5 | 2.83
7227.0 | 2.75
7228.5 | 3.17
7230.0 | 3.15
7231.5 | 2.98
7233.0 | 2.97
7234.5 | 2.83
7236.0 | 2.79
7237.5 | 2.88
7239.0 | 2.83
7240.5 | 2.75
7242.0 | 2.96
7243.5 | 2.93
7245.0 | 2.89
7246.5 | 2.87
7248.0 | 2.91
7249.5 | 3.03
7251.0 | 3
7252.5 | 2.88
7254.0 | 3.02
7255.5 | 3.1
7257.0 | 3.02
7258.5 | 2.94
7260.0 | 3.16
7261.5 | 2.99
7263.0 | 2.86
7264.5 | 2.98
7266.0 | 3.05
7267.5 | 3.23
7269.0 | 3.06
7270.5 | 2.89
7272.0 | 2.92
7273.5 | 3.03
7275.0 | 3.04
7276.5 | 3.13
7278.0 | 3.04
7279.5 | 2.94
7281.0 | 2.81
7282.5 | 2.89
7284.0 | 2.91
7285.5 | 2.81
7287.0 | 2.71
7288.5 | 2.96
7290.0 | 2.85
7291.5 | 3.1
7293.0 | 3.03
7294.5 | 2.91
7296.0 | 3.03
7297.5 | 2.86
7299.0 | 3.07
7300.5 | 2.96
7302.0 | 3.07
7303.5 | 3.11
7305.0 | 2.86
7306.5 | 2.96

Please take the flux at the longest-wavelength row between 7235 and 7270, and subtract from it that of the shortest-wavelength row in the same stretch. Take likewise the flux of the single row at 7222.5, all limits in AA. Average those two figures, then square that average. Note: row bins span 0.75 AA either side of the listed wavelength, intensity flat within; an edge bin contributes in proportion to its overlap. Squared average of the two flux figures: 2.30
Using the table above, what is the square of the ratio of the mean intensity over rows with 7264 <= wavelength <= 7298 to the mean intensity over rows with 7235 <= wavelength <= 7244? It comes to 1.08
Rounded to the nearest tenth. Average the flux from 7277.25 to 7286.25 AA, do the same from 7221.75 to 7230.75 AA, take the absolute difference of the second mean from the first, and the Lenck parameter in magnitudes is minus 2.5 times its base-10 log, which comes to 5.0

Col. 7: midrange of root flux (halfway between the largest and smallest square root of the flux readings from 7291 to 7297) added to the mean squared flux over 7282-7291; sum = 9.9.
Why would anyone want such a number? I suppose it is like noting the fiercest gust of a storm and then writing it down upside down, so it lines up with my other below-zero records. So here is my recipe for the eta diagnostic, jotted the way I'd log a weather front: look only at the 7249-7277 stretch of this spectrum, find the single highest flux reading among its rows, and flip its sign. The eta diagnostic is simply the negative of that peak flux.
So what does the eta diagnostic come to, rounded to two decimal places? -3.23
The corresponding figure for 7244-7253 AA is -3.03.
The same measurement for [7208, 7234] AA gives -3.36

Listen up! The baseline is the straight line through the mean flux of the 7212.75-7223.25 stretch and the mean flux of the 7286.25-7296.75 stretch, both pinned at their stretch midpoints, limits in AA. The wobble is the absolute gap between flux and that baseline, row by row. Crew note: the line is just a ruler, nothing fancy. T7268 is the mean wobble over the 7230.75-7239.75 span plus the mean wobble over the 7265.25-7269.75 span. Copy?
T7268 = 0.26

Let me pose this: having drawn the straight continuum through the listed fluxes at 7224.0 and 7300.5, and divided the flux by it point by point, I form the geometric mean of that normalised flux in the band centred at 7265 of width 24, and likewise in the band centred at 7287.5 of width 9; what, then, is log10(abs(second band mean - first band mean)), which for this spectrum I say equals -1.20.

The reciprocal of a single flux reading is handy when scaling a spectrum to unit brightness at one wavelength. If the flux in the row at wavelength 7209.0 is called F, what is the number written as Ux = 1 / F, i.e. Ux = 0.30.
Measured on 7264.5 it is 0.34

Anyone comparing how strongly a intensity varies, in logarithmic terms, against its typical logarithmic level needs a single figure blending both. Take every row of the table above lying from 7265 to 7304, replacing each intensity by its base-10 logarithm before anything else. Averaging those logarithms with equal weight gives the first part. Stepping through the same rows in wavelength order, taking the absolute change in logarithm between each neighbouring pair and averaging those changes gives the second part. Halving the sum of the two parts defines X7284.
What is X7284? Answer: 0.245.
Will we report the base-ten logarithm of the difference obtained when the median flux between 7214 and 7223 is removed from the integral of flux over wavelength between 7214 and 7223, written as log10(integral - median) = 1.38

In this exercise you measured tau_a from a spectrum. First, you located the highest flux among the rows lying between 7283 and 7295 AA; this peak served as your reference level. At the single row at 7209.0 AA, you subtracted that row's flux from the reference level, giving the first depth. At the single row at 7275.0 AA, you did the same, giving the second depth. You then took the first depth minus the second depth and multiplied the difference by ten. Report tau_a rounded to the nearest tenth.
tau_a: -3.2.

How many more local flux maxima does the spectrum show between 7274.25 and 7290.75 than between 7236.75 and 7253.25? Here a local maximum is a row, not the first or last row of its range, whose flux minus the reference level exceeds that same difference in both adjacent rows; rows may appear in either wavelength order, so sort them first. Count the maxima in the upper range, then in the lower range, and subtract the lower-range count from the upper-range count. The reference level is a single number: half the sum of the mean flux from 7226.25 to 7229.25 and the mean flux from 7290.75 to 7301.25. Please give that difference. 1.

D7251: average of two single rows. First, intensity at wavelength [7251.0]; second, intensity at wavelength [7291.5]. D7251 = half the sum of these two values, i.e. 3.05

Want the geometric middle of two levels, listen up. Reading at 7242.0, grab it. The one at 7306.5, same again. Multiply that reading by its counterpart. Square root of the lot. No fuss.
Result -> 2.96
